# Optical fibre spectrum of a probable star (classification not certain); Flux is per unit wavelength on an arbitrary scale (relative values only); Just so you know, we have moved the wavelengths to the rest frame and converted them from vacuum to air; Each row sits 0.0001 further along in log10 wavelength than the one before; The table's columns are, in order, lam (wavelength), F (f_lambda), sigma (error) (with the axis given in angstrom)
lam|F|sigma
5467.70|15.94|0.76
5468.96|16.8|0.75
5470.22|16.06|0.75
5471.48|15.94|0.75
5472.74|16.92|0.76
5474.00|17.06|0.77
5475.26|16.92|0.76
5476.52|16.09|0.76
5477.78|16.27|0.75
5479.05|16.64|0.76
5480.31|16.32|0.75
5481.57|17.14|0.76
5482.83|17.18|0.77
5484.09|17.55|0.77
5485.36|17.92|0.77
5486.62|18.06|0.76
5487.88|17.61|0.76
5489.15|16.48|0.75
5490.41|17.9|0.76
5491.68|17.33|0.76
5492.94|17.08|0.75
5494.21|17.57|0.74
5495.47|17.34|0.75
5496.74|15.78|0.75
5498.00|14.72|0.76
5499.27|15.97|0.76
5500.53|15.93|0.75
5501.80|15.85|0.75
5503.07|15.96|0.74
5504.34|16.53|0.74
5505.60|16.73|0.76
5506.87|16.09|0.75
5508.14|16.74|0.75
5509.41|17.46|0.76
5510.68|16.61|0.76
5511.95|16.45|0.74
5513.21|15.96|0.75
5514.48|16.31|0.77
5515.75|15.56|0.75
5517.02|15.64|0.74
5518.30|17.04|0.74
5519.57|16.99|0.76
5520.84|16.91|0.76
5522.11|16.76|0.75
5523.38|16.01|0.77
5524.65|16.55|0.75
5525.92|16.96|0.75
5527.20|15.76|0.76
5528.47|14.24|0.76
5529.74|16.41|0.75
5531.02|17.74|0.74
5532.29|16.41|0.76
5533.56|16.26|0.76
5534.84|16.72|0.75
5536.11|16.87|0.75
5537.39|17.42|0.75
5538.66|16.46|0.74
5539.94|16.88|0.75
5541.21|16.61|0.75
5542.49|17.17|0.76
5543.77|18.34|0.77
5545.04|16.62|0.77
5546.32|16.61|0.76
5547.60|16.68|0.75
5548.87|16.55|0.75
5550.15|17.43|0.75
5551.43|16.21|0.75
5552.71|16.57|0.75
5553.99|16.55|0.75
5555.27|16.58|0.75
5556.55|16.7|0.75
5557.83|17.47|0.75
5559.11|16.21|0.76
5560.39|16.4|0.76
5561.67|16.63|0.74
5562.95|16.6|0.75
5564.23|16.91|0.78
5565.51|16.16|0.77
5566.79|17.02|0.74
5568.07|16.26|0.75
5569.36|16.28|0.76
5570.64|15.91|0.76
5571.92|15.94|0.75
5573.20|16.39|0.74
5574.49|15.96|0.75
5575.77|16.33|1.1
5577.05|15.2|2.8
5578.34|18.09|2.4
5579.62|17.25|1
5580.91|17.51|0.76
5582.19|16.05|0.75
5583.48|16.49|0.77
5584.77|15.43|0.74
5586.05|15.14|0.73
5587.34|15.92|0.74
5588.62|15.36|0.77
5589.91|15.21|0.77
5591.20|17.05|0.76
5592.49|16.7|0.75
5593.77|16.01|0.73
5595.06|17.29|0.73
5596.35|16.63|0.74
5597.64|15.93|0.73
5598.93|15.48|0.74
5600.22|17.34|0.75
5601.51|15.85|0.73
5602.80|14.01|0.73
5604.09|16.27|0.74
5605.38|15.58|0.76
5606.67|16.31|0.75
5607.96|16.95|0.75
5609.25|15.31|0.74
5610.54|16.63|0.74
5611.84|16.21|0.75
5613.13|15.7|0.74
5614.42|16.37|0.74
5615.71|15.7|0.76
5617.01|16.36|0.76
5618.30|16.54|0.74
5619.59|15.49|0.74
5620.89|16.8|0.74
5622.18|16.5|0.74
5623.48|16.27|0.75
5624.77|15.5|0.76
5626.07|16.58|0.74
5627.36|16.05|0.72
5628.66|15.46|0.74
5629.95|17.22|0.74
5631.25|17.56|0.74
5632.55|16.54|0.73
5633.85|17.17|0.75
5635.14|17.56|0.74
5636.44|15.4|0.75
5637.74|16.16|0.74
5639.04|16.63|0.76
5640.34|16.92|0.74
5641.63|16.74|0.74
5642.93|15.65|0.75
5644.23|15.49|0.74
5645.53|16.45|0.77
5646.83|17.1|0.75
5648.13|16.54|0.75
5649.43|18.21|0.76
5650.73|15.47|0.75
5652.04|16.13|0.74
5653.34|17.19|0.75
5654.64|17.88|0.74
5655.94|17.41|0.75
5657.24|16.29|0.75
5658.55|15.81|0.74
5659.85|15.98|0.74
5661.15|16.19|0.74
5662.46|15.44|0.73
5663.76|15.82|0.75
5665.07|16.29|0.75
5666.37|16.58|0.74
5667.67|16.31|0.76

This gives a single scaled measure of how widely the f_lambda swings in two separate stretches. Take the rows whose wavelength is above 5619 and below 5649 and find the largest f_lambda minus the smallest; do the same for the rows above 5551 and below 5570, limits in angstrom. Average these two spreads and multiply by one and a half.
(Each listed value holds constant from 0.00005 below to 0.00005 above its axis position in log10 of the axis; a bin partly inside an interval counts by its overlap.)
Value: 2.60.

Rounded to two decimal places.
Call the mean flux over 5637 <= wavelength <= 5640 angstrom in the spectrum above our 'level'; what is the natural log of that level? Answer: 2.80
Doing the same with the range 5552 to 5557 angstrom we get 2.81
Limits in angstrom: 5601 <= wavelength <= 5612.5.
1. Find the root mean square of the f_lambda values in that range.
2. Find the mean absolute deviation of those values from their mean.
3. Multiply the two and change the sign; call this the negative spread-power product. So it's -10.1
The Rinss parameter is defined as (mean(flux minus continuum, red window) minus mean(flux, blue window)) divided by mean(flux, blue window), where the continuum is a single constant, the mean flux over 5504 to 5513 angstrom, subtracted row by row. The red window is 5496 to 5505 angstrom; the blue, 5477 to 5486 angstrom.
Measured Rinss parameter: -1.05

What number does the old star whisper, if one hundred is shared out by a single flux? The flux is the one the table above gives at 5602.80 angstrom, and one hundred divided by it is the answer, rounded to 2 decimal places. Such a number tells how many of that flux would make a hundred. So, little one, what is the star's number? 7.14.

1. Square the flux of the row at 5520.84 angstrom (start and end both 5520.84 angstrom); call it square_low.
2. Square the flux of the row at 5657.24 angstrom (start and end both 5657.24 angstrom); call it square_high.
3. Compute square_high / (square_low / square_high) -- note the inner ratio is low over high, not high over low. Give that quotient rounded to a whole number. 246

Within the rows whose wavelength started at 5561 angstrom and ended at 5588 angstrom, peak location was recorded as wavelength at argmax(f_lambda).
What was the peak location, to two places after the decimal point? 5578.34 angstrom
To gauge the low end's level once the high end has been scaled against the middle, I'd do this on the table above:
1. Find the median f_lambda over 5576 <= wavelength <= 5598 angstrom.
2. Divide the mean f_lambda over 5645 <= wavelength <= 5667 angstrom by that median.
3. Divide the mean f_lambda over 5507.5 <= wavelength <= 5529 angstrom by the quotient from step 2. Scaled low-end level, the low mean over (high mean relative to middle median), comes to 15.9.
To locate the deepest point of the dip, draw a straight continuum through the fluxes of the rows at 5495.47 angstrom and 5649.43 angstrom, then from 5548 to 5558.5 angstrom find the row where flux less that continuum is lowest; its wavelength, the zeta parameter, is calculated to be 5551.43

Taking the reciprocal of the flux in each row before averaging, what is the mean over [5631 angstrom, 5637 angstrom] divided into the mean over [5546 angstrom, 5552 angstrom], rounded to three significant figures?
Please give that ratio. 1.01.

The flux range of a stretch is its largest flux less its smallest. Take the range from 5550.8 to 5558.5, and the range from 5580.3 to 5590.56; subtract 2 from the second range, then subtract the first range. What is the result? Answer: -0.89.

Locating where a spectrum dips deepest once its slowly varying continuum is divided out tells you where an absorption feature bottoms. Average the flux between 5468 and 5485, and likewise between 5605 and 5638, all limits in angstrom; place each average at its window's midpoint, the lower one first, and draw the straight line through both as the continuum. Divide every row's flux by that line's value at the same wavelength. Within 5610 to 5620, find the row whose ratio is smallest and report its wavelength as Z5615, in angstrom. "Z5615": 5619.59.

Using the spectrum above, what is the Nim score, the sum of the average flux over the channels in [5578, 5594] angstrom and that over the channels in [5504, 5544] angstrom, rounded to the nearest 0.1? 32.9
